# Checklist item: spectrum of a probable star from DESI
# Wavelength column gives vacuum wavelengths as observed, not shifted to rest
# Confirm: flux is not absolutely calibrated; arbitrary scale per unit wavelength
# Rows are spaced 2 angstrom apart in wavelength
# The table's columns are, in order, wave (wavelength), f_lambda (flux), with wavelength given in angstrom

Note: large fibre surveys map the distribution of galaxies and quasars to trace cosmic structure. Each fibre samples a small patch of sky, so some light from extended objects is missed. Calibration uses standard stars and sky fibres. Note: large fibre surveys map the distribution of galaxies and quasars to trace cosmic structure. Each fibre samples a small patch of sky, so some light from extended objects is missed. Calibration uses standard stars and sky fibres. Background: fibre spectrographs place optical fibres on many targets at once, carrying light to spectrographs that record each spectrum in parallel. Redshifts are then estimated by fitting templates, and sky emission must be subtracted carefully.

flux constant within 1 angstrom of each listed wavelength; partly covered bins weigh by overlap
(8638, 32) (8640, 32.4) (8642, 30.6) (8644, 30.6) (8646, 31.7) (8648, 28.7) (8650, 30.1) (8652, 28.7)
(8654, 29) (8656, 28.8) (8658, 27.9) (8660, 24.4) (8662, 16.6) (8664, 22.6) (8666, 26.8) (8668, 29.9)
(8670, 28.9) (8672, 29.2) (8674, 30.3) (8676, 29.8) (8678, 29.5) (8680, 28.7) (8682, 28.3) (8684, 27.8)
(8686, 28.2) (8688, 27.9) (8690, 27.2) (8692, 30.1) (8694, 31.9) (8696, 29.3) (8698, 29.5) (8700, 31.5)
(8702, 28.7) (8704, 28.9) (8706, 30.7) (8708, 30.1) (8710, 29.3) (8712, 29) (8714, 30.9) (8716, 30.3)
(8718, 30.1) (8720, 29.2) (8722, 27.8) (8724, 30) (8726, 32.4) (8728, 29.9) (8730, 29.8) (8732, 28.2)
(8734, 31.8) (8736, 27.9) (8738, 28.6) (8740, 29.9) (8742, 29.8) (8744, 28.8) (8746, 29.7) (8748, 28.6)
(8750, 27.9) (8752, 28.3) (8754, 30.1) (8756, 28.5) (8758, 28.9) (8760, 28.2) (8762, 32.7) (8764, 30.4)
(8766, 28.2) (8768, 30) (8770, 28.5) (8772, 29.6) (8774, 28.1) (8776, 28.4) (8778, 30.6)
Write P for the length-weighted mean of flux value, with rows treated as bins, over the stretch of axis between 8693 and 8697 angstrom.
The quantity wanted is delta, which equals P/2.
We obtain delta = 15.3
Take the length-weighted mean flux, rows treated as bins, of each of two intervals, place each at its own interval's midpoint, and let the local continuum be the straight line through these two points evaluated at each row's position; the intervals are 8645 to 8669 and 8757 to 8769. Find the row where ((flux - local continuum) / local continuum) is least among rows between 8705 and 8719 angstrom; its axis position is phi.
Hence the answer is 8712 angstrom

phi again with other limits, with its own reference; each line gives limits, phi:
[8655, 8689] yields 8662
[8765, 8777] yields 8774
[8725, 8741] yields 8736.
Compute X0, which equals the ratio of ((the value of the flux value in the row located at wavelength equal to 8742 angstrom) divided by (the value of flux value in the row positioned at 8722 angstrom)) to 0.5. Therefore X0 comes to 2.14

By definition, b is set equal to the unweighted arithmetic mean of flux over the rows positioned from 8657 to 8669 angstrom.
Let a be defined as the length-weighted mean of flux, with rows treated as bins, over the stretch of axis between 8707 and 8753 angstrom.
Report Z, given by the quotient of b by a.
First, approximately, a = 29.5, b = 24.70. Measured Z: 0.84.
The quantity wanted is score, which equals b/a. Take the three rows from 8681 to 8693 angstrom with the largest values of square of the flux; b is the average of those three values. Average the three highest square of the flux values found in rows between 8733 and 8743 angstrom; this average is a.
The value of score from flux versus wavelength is 0.90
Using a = 931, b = 834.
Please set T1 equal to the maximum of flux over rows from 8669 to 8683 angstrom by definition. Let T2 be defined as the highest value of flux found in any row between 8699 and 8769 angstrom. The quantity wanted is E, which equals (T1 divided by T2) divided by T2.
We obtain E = 0.0283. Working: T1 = 30.3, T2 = 32.7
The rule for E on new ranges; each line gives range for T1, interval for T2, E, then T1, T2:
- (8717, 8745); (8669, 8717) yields 0.0318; 32.4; 31.9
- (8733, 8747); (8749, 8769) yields 0.0297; 31.8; 32.7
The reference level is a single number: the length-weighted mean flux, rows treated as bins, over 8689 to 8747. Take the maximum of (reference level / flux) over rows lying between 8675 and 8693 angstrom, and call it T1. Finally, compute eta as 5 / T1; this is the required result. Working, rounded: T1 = 1.09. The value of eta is 4.58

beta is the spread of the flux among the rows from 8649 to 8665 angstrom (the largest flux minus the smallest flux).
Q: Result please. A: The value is 13.5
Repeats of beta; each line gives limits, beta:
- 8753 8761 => 1.9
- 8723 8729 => 2.5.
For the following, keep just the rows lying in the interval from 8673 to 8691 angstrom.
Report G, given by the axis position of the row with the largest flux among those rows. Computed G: 8674 angstrom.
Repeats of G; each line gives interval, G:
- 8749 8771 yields 8762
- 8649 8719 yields 8694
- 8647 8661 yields 8650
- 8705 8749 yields 8726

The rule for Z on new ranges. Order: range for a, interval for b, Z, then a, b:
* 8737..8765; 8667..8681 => 1.01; 29.3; 29.47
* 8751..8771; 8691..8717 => 1.02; 29.4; 30.02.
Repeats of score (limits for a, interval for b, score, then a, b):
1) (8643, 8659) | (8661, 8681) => 0.95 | 949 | 900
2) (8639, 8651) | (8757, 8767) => 0.95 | 997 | 943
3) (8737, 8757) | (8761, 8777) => 1.08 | 896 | 964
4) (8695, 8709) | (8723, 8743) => 1.04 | 947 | 987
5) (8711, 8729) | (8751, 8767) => 0.99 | 974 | 966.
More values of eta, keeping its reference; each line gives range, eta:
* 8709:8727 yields 4.68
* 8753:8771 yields 4.75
